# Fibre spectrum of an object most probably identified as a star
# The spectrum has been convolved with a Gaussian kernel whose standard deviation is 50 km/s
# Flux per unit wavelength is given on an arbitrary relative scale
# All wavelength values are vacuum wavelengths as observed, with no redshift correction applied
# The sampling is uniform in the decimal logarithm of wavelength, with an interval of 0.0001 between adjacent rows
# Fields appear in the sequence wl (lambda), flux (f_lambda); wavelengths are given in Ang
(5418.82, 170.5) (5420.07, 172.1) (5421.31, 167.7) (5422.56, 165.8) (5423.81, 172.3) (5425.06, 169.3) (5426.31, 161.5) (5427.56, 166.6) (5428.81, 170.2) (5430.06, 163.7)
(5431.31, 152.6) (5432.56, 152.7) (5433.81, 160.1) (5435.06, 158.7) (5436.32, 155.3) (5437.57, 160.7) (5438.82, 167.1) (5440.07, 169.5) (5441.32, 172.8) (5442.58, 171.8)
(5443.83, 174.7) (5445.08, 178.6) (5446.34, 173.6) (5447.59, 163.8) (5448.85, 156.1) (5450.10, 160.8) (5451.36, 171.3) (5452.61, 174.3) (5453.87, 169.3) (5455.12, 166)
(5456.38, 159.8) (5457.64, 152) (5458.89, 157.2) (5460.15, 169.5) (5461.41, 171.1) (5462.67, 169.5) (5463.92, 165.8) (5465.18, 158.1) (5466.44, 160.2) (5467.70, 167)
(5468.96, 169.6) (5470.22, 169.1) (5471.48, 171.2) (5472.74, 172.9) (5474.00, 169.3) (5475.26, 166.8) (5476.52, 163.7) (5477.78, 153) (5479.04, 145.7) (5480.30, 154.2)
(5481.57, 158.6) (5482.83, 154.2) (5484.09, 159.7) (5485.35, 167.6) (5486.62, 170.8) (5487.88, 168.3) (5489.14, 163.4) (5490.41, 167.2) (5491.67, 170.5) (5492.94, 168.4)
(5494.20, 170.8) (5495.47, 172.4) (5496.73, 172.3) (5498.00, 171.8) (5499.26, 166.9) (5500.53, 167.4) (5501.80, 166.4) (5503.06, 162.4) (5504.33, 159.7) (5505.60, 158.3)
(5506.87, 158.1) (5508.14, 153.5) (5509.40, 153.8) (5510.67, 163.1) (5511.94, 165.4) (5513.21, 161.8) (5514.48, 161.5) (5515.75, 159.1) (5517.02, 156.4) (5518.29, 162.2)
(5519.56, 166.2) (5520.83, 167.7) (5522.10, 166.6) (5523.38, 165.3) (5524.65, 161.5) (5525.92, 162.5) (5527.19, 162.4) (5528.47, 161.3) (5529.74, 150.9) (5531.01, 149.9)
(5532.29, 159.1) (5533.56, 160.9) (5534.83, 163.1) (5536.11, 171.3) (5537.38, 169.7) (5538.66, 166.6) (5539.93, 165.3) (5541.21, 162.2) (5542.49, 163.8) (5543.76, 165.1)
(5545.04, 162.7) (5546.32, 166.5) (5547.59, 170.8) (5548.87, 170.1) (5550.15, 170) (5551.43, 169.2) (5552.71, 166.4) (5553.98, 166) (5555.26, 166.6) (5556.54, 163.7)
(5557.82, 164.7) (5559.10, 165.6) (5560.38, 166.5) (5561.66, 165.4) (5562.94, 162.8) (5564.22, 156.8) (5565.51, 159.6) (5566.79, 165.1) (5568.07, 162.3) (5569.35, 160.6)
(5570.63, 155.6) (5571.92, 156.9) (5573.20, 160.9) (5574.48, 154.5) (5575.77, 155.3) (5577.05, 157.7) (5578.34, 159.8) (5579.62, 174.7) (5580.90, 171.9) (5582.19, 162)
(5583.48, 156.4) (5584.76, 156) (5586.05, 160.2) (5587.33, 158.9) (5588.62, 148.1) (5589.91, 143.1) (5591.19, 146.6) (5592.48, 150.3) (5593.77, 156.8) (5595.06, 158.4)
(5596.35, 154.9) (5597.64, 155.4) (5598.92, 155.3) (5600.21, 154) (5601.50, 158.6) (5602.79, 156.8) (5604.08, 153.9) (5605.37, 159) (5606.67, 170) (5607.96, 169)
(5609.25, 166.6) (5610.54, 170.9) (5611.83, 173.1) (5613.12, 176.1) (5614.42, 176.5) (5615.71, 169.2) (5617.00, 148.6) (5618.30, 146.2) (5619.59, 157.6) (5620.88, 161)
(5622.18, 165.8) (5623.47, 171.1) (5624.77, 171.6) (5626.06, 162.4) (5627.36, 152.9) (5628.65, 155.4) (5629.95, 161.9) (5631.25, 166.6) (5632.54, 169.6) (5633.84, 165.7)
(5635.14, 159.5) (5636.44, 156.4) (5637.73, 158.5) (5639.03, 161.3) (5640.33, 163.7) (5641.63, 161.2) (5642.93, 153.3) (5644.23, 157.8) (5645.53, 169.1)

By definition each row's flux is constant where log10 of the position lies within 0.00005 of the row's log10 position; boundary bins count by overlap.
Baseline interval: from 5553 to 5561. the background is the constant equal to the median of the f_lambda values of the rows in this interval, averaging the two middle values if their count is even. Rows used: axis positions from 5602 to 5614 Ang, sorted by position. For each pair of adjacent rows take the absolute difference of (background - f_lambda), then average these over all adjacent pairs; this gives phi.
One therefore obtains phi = 4.0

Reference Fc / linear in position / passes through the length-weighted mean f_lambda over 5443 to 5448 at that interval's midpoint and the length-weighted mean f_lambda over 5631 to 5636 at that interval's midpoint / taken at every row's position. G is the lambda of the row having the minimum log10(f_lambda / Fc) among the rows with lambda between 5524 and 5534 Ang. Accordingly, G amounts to 5531.01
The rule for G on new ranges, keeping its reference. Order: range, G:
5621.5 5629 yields 5627.36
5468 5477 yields 5476.52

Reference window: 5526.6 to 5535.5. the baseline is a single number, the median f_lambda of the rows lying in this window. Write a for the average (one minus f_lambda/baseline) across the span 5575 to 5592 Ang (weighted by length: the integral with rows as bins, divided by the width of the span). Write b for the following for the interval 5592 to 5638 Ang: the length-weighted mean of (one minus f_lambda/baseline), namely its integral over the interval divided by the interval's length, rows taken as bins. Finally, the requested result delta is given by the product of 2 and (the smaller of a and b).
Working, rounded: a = 0.020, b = -0.004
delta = -0.01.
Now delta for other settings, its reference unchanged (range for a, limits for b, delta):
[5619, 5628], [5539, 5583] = -0.04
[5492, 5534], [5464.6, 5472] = -0.06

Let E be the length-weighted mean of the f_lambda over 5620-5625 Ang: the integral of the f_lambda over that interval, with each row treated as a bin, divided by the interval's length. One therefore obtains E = 167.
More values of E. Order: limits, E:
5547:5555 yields 169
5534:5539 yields 167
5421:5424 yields 168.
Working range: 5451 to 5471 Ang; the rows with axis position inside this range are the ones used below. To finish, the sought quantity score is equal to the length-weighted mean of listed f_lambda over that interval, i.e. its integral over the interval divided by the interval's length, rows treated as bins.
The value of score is 166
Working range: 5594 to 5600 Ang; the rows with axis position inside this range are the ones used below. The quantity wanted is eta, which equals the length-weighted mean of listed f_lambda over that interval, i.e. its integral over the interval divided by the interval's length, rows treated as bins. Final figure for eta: 156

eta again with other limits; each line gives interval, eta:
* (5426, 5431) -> 165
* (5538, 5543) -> 164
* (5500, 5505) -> 164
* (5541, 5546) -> 164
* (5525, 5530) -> 160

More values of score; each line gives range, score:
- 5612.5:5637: 163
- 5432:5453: 166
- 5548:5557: 168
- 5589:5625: 160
